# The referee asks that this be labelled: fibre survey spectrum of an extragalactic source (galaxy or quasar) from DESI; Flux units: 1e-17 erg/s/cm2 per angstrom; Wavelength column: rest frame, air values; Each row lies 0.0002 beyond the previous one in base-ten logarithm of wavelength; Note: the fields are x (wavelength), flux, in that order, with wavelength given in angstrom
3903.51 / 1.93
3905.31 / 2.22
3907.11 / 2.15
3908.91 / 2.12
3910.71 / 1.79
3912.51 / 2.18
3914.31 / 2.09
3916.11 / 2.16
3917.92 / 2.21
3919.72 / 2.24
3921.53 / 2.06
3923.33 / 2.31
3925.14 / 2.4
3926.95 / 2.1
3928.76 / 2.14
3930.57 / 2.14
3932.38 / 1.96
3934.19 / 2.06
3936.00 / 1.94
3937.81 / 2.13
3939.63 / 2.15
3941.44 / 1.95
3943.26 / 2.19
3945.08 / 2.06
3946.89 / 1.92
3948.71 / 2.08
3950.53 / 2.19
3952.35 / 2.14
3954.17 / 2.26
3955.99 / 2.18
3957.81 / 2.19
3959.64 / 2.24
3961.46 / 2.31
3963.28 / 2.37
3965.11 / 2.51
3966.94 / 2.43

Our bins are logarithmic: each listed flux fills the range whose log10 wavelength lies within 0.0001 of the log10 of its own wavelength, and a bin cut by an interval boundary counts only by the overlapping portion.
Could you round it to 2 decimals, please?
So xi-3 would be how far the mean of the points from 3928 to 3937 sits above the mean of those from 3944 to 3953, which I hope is -0.03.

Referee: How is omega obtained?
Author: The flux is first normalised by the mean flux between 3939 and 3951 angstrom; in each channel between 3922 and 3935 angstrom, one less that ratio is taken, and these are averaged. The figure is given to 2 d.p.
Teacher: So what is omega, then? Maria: -0.04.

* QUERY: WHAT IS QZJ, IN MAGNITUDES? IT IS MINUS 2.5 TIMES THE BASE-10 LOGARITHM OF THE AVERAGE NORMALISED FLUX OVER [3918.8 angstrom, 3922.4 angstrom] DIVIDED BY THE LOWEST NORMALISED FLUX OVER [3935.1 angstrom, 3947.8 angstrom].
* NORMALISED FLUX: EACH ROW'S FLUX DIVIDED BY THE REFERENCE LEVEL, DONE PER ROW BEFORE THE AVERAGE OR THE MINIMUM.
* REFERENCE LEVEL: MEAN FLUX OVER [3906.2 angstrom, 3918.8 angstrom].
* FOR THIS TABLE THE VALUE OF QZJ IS -0.12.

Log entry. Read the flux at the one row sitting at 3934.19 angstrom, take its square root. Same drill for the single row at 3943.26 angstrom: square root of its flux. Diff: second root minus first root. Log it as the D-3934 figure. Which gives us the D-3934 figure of 0.045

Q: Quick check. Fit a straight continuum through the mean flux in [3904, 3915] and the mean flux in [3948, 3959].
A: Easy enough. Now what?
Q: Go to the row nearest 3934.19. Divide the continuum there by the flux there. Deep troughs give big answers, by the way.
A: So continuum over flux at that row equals 1.04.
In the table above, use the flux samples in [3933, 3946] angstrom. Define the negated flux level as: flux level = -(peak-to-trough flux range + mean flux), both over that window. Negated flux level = -2.32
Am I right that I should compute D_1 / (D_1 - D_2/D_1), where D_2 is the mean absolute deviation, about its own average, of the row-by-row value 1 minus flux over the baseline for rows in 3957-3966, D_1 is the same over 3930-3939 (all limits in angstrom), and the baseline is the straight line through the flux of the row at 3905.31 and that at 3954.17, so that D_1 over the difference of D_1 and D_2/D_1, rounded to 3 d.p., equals -0.030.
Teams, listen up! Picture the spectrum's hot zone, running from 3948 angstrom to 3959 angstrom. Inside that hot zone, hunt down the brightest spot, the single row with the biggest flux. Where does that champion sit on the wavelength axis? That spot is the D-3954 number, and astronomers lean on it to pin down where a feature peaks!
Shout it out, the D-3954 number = 3954.17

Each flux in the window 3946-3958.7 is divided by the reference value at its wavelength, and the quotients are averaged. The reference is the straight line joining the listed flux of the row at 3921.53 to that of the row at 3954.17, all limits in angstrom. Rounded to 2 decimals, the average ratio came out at 0.95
